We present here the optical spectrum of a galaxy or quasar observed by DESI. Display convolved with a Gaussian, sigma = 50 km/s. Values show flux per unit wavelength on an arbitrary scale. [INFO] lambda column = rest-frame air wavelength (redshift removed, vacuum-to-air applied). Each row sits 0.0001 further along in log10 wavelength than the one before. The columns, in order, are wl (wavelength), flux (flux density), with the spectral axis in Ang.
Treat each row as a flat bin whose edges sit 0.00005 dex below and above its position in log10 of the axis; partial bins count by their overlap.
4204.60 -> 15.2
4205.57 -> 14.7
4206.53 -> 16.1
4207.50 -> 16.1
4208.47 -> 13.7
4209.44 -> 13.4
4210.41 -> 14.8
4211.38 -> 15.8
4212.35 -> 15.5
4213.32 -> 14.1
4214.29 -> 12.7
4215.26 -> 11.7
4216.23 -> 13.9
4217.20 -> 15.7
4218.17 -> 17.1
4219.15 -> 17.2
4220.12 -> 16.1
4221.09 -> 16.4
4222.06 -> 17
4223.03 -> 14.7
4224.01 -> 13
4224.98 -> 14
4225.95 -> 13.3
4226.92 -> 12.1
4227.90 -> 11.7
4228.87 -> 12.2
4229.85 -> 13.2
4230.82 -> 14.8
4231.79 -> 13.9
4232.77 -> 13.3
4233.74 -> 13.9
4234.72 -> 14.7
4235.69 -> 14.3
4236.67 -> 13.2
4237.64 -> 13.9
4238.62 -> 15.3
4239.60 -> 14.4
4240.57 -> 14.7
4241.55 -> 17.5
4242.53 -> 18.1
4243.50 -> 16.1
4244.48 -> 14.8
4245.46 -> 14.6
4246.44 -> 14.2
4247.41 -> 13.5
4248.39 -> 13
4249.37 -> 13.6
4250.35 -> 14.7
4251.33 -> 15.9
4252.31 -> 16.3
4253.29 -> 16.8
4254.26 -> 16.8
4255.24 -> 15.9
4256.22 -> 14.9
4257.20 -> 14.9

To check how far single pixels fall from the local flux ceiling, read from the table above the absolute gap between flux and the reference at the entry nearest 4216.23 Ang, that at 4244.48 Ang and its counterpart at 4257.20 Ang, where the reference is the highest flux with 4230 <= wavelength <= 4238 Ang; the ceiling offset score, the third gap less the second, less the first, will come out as -1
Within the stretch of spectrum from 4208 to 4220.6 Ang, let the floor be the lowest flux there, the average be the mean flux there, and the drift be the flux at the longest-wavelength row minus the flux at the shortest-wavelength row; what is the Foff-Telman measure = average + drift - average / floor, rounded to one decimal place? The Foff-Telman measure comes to 15.9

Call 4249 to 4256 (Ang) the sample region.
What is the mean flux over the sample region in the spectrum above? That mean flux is 15.7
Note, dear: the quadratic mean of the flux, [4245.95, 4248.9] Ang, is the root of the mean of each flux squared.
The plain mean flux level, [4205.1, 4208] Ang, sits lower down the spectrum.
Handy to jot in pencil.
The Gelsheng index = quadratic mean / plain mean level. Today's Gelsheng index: 0.87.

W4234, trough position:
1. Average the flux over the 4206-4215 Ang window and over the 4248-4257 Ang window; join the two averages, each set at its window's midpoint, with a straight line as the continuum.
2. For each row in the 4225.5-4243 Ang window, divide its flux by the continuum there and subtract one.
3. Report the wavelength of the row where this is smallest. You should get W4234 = 4227.90 Ang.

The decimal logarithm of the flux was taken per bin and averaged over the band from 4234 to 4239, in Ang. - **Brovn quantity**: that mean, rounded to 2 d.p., 1.15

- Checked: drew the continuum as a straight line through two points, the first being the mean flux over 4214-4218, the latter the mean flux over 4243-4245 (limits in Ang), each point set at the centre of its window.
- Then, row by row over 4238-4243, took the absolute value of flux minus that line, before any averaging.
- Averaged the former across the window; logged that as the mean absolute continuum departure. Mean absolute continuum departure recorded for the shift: 1.3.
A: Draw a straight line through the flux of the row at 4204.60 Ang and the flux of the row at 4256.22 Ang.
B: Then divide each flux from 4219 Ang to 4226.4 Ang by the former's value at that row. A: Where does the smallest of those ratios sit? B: 4224.01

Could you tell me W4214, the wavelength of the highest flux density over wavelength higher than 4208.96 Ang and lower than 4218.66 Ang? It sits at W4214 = 4218.17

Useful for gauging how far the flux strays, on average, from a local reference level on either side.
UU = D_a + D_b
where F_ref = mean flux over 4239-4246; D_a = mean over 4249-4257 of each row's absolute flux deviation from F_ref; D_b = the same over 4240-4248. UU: 2.30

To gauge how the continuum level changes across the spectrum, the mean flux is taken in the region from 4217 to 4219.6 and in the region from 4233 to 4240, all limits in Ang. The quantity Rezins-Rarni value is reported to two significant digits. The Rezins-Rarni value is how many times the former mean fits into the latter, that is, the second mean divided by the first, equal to 0.85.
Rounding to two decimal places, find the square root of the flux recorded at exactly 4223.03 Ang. 3.83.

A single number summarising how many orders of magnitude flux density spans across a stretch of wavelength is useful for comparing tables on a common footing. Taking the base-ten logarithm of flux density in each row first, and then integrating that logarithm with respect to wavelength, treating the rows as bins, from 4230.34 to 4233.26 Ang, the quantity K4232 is 3.3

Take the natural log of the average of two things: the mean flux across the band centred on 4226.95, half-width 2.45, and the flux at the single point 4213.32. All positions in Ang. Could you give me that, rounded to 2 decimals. 2.59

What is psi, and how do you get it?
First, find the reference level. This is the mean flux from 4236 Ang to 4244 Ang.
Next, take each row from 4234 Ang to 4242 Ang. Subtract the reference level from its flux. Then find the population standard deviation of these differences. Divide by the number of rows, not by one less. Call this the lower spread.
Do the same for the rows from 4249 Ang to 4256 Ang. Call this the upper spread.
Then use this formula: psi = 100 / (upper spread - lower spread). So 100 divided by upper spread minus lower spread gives -974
